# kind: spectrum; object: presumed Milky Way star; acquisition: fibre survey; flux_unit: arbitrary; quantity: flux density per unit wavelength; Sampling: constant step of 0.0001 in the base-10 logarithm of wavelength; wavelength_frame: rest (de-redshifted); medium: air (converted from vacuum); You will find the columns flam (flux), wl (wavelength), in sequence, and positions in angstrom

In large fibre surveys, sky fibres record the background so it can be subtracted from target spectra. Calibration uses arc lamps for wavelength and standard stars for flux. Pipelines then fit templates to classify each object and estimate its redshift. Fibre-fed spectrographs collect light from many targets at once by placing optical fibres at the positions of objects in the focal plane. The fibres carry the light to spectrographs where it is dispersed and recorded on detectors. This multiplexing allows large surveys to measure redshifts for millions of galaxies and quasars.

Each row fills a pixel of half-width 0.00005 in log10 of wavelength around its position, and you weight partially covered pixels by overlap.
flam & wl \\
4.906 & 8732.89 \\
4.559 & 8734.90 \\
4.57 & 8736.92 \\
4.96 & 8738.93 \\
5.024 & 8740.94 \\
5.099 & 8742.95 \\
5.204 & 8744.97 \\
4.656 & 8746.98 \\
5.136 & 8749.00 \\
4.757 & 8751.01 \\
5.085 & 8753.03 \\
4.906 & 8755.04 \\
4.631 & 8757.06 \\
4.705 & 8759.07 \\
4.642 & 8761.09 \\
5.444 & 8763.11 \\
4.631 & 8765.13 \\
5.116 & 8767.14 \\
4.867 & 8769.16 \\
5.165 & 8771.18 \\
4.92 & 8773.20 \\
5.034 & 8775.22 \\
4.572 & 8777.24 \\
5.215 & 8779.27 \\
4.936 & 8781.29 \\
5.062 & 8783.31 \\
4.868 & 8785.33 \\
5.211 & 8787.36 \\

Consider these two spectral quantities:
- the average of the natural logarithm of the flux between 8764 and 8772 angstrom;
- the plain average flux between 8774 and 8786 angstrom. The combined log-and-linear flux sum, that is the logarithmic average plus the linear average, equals 6.55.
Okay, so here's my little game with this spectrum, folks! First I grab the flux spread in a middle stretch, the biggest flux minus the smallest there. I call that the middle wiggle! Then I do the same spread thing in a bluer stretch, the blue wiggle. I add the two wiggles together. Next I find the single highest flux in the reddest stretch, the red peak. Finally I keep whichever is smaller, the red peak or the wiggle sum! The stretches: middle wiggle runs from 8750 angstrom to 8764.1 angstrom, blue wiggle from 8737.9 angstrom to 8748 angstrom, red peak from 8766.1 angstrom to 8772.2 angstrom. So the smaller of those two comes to 1.36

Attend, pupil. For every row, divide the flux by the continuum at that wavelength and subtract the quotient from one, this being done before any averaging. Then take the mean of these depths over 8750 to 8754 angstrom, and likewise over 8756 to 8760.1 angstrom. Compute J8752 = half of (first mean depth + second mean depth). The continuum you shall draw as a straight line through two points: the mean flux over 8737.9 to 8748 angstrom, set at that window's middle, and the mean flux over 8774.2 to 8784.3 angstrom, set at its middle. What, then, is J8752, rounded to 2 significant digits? 0.037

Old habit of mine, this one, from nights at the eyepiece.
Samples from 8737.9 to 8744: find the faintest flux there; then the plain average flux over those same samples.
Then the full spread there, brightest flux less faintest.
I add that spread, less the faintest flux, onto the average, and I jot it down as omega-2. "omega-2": 0.21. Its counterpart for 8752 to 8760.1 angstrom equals 0.65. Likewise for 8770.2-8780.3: 1.05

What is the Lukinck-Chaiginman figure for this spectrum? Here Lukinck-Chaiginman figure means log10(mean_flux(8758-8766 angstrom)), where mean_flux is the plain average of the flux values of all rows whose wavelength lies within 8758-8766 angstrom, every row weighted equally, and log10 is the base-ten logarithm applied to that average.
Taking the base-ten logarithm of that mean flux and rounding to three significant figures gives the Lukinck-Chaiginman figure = 0.686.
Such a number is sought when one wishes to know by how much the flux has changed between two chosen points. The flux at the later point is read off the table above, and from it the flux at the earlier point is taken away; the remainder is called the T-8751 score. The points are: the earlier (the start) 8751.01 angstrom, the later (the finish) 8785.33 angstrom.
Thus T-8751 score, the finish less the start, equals 0.11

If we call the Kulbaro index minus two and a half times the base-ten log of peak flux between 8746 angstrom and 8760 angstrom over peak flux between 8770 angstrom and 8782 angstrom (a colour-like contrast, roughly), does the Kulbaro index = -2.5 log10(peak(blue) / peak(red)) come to 0.017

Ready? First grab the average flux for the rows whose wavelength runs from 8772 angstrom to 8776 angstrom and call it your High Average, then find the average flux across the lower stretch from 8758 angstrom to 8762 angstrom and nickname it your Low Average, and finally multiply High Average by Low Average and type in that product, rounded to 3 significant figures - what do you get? 23.3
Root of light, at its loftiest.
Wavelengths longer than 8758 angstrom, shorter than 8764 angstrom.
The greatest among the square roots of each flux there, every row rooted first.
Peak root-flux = 2.33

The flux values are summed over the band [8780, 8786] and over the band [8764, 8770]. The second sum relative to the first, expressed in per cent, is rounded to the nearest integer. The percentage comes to 98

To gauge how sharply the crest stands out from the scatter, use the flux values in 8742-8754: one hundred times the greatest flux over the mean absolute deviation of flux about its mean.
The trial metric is 2758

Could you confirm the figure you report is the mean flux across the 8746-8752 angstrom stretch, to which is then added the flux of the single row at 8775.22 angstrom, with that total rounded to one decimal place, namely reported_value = 9.9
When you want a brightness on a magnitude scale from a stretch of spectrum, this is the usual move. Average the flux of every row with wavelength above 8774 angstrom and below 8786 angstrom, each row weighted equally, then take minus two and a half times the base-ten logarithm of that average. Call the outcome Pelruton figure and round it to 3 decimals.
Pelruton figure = -1.736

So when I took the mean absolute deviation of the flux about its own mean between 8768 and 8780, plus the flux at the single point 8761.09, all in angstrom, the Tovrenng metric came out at 4.8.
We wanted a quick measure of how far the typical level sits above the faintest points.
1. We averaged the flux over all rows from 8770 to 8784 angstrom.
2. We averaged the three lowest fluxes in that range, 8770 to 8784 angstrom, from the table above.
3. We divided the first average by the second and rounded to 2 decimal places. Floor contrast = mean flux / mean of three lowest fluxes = 1.04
